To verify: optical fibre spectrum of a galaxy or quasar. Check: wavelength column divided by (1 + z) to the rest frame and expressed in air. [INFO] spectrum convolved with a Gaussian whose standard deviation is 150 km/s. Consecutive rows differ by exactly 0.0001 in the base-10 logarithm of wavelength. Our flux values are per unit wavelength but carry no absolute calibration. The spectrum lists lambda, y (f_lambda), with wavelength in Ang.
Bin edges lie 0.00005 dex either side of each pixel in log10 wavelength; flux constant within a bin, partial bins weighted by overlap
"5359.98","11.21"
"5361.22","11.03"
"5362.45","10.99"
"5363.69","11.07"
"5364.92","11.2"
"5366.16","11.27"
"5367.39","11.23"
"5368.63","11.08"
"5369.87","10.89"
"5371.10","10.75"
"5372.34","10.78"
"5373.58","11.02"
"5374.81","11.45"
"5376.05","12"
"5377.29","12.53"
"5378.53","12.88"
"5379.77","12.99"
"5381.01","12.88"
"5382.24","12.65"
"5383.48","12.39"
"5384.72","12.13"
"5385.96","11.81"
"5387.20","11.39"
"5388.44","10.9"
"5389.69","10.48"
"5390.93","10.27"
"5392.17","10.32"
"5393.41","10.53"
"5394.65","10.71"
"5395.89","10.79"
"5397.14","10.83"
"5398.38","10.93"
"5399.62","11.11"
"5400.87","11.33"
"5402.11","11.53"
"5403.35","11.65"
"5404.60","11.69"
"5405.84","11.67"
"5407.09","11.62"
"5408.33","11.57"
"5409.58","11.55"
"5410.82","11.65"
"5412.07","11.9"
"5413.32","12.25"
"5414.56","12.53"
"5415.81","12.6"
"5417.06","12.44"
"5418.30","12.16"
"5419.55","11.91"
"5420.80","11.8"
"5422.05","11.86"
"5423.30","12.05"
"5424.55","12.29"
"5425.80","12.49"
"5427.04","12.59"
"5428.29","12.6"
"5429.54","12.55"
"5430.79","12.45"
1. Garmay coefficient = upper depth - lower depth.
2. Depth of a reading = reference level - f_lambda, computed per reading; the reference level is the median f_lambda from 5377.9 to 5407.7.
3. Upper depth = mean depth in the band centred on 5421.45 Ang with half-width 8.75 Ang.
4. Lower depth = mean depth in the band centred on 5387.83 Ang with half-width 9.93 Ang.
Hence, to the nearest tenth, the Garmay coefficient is -0.8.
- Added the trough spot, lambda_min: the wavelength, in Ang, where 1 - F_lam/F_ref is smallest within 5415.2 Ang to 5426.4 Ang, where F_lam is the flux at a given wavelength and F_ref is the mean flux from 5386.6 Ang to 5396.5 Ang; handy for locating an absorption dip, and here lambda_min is 5415.81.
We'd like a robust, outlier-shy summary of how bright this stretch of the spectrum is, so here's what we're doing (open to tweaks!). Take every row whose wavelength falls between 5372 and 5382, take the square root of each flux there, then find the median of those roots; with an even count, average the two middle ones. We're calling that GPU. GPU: 3.50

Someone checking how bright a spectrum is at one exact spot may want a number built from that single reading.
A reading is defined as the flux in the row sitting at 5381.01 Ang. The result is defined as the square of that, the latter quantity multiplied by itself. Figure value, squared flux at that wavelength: 166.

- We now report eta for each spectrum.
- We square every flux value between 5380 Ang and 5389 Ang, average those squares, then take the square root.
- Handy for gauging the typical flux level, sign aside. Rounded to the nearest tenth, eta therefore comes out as 12.0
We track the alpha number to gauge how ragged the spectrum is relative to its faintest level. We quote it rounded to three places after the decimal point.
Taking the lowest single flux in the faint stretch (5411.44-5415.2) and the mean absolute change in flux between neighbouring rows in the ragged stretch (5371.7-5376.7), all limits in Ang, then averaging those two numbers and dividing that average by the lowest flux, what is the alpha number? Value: 0.517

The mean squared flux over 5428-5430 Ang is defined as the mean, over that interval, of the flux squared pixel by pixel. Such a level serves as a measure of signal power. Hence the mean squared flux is 158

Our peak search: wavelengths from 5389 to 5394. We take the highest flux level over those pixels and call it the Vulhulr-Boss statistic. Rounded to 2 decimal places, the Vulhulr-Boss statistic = 10.53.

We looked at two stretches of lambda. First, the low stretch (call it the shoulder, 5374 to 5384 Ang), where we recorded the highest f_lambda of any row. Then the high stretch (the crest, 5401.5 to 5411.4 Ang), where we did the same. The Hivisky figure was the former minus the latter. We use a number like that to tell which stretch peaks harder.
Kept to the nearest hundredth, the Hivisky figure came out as 1.30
